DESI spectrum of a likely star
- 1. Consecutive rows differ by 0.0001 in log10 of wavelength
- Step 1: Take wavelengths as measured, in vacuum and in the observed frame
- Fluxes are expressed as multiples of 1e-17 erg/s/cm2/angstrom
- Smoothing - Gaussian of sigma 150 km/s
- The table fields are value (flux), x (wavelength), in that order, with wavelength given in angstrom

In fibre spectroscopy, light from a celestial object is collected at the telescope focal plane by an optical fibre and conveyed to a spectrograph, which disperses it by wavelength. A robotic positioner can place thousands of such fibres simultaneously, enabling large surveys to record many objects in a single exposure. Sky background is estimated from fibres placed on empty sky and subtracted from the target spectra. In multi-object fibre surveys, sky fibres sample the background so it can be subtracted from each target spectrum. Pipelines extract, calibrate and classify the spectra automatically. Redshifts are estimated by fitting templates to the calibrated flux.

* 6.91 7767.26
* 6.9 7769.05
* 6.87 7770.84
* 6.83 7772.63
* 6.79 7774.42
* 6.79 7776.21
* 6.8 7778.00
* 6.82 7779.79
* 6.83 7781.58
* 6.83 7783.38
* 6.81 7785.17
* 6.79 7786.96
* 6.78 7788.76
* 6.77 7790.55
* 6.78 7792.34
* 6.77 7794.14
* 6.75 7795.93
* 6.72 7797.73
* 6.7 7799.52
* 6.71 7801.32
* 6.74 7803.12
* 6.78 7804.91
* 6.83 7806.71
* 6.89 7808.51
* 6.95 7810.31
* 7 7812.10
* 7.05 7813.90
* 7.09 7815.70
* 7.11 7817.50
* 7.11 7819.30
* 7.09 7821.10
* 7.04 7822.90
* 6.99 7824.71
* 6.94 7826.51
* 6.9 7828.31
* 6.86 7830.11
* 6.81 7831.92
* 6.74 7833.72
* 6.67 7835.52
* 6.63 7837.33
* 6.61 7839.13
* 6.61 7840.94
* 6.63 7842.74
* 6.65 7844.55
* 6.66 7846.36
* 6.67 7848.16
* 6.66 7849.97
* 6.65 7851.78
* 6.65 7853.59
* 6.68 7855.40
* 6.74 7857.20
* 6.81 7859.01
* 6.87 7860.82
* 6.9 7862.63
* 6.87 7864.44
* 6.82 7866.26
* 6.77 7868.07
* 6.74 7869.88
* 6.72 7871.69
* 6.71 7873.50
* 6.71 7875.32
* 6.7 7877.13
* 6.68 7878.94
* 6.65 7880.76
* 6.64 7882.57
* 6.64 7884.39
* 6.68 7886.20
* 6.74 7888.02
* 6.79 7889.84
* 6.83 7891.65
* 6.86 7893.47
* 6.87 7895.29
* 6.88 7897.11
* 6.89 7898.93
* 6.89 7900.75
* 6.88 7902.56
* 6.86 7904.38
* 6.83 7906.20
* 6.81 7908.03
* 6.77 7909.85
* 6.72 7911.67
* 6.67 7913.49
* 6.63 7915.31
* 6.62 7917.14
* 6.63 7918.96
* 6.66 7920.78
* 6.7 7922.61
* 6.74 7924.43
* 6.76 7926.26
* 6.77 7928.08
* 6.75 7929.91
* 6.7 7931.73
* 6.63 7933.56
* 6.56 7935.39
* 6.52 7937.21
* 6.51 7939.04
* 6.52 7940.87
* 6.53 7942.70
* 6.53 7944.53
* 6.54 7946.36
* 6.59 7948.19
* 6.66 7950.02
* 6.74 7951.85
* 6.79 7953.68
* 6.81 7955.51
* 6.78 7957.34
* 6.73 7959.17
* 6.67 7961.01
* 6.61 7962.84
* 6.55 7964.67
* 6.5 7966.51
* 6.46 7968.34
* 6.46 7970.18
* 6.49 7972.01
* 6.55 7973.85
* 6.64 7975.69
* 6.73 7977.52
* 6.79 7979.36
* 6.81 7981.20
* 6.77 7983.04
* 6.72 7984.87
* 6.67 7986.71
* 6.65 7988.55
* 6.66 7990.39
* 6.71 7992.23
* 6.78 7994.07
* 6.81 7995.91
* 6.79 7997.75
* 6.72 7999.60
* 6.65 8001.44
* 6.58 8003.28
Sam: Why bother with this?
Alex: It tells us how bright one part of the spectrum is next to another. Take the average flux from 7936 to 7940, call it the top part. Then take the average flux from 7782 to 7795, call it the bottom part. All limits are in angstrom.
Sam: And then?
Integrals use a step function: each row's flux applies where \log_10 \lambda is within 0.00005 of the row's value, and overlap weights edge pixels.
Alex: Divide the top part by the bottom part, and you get 0.96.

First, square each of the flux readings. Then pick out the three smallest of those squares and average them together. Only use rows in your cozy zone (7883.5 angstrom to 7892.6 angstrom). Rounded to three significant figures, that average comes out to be 44.7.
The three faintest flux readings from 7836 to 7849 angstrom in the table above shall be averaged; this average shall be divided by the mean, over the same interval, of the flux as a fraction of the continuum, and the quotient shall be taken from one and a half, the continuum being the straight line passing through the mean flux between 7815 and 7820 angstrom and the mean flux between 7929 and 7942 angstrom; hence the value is -5.47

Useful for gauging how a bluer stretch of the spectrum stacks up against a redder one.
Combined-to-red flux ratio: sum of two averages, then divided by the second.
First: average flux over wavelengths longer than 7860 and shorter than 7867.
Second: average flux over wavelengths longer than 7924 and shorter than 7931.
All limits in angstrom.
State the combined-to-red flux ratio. 2.02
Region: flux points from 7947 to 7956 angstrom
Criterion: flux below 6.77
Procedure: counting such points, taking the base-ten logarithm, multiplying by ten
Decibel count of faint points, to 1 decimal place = 4.8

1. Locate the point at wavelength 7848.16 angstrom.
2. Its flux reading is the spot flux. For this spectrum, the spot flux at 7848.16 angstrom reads 6.67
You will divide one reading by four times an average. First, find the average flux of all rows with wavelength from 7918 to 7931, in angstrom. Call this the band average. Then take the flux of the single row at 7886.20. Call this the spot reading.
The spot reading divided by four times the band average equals 0.249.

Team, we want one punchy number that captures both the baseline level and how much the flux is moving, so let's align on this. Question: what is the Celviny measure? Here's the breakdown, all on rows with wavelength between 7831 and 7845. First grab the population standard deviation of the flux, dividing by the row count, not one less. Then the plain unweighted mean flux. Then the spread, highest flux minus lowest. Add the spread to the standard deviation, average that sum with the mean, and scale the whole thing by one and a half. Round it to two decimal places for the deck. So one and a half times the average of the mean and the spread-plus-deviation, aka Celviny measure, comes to 5.20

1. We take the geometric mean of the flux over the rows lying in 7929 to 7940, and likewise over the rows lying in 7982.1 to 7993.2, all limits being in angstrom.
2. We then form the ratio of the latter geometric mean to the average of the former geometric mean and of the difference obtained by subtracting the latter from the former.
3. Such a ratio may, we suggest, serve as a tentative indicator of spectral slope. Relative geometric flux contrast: 2.05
